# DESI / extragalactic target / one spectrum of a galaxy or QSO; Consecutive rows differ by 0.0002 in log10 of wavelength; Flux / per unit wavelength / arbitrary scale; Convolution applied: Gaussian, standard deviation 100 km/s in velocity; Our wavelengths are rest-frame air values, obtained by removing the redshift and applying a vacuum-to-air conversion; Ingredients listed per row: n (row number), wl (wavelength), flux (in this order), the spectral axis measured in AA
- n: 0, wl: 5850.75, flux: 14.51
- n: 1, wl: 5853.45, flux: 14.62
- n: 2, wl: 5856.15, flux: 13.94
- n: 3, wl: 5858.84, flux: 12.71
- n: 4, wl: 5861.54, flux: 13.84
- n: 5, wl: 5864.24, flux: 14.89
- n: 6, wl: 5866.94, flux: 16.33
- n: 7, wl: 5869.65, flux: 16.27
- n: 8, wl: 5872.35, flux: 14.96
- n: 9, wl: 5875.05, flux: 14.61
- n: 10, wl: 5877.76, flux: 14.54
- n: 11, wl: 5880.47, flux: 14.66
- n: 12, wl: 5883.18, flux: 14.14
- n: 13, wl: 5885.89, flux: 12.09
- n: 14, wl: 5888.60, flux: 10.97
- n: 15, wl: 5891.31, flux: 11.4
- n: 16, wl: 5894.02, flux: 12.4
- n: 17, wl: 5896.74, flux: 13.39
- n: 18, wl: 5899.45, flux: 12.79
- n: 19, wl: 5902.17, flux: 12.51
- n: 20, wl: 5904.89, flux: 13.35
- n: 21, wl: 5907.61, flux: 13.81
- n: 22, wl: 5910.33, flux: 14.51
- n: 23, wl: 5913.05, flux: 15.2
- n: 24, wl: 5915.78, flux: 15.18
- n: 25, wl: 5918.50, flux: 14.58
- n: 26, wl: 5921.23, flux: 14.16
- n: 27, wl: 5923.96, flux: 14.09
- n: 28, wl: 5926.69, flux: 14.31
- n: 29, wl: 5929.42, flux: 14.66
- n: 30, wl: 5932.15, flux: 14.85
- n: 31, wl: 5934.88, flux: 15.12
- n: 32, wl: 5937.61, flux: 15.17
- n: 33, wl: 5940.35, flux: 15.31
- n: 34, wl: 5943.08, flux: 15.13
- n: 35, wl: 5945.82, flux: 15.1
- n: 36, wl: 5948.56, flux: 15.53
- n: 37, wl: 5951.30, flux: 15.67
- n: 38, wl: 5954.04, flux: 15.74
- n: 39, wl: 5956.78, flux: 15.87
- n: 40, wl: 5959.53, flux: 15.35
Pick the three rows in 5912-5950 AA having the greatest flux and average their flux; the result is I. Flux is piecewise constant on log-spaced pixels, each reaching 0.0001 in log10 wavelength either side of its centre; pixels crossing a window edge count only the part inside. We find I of 15.3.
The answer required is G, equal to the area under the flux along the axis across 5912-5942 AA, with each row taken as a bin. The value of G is 444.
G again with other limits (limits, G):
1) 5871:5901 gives 398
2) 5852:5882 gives 440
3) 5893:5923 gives 415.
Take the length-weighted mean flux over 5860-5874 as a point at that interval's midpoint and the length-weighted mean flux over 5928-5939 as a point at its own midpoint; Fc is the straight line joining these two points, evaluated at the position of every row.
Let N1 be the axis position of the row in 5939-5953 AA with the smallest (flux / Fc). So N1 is 5945.82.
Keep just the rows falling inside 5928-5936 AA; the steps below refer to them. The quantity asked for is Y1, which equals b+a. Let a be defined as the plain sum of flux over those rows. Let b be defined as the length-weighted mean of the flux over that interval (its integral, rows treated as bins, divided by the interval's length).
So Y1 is 60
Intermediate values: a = 45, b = 14.9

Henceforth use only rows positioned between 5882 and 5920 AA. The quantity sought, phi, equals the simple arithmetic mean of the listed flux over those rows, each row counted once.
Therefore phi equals 13.3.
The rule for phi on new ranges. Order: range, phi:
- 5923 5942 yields 14.8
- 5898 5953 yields 14.6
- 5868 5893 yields 13.7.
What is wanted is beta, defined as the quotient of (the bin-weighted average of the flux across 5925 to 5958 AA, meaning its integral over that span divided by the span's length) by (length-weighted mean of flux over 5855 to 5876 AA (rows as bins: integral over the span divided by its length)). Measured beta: 1.03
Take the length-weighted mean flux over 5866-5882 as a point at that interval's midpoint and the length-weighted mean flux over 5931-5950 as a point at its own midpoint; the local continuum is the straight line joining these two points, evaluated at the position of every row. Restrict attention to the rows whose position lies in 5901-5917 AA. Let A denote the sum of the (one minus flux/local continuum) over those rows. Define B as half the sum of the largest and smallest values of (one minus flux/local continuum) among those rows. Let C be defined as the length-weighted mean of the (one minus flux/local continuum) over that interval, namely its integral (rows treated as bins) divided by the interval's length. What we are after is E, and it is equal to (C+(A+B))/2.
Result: 0.29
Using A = 0.43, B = 0.09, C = 0.071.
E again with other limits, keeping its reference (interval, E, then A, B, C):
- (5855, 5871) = 0.14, 0.20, 0.04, 0.033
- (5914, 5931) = 0.18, 0.27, 0.04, 0.044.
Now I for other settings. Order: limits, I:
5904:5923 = 15.0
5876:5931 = 15.0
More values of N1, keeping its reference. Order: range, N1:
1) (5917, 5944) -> 5923.96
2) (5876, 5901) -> 5888.60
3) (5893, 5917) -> 5894.02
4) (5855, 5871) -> 5858.84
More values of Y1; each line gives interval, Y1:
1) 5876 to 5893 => 91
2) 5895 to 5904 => 52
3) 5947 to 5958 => 79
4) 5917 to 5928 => 71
